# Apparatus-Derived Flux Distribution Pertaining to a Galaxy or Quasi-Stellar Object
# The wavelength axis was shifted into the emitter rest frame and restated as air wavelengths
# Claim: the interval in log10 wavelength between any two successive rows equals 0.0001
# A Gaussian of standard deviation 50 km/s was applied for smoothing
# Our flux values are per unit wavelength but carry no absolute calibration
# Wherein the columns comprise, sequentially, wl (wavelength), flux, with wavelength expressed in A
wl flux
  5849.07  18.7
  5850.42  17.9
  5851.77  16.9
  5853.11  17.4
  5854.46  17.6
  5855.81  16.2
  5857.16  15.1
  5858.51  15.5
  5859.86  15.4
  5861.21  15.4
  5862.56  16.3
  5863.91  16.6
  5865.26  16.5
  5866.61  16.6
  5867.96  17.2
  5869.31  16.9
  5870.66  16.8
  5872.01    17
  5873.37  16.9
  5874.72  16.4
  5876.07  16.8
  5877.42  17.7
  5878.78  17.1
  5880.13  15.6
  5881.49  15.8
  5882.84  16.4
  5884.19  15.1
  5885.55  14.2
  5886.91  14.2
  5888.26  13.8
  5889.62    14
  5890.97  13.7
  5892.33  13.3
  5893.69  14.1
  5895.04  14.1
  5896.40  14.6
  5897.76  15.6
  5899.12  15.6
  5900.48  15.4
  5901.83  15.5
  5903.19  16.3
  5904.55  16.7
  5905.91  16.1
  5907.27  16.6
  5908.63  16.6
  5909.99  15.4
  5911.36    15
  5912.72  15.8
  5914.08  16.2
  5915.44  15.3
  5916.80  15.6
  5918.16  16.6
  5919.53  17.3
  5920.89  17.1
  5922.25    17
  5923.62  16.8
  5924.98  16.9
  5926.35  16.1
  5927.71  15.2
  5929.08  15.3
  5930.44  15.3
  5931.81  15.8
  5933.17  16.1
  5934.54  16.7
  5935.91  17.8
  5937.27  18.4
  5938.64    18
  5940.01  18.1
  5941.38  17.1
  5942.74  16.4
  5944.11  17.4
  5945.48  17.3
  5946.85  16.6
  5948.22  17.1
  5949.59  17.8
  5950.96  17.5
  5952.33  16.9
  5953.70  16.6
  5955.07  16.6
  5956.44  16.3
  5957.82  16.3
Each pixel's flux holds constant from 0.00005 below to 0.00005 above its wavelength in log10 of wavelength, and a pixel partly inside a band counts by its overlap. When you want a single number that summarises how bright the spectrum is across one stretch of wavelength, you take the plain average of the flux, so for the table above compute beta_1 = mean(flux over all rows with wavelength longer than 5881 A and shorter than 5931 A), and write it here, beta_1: 15.5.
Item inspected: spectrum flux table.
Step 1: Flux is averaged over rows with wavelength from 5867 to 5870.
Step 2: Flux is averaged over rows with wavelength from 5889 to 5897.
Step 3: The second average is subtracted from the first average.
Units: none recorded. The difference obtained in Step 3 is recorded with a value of 3.1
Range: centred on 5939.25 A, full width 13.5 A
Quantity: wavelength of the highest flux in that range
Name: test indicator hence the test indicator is 5937.27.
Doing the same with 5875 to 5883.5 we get 5877.42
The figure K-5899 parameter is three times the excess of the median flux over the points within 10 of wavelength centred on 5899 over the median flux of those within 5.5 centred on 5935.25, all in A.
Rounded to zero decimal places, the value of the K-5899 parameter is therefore -5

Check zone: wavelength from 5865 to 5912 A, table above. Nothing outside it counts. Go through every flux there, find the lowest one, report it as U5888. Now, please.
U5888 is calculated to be 13.3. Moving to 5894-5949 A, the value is 14.1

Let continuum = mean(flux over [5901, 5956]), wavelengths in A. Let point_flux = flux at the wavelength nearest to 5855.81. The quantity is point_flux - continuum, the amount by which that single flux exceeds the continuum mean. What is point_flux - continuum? -0.4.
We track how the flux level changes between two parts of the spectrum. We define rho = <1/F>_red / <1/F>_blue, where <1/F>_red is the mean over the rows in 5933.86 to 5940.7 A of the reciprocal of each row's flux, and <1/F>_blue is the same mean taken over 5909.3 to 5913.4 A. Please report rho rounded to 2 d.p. 0.87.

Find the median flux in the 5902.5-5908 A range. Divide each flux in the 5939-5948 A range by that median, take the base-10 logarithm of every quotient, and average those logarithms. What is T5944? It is 0.02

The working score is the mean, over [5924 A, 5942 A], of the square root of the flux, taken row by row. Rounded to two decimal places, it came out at 4.08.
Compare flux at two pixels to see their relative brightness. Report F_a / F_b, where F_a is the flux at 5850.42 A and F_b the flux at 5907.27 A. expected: 1.08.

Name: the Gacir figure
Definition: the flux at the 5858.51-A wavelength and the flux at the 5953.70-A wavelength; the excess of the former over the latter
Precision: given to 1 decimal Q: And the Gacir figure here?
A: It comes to -1.1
